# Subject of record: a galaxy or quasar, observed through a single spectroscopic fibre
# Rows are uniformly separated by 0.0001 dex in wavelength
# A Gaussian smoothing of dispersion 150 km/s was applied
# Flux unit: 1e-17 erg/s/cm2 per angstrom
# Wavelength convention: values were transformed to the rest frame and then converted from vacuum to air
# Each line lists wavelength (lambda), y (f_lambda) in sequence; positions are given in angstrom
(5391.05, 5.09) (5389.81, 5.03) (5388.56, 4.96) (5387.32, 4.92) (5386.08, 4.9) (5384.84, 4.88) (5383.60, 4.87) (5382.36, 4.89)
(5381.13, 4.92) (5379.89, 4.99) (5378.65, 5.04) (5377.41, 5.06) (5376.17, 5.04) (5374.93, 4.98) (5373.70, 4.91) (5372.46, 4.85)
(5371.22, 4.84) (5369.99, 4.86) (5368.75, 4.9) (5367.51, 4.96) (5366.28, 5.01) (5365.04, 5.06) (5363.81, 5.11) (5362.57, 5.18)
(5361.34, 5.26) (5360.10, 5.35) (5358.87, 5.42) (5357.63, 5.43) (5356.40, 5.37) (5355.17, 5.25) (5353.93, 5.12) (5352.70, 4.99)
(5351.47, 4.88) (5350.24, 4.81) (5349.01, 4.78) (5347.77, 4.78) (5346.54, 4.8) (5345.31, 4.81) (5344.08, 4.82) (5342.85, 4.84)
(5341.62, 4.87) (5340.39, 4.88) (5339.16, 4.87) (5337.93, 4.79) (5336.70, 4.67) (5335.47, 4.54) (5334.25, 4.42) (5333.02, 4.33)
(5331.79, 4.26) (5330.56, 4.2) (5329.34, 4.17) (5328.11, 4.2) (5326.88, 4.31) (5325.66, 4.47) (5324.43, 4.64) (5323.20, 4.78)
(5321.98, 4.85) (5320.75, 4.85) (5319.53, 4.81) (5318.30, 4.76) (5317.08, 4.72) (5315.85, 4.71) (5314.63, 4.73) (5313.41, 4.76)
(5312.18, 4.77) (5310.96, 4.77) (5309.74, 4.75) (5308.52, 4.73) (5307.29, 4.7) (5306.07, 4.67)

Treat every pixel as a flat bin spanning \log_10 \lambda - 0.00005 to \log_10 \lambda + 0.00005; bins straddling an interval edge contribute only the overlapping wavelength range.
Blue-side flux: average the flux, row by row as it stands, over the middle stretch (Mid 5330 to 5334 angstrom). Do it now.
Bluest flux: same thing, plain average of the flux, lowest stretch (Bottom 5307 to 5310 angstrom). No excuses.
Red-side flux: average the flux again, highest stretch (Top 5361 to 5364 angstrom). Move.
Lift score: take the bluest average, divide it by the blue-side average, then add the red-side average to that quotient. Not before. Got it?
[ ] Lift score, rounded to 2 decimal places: 6.29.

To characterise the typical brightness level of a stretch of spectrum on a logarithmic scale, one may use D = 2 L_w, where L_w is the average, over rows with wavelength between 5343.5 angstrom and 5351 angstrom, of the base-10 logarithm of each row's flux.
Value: 1.362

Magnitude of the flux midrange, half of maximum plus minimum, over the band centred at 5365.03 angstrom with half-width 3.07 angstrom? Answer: -1.76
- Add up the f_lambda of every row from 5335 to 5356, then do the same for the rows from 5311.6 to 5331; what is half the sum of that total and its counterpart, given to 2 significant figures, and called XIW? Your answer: 78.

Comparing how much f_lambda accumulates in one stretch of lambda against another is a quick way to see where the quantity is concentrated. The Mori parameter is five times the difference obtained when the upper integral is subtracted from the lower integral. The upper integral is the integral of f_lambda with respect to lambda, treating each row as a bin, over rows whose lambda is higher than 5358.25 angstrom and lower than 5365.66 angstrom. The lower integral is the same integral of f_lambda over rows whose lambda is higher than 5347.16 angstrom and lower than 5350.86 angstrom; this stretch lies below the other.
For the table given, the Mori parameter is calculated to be -105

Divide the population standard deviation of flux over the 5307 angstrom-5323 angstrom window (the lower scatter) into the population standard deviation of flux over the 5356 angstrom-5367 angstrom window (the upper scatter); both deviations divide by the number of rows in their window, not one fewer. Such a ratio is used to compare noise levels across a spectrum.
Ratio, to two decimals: 3.22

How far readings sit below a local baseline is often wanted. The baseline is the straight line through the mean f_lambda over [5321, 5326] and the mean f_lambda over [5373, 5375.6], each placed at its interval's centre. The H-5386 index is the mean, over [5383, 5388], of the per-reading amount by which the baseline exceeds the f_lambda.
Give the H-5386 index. 0.1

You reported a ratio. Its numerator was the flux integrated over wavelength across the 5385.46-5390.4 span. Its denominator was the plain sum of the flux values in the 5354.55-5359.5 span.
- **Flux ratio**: 1.14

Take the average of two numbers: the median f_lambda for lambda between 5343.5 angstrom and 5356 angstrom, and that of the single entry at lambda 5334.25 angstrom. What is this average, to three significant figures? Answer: 4.62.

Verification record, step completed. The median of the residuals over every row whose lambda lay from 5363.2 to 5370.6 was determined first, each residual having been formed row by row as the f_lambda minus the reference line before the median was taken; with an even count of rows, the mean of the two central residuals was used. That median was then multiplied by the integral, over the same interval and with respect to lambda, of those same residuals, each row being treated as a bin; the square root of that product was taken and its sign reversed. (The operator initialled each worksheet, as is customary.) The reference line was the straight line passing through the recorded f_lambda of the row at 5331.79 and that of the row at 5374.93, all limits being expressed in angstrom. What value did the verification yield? -0.38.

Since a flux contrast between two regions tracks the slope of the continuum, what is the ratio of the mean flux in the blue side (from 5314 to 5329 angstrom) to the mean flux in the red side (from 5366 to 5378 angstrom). 0.94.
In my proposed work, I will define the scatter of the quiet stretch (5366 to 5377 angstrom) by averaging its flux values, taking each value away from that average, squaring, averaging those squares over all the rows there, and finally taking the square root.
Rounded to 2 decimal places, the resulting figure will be 0.07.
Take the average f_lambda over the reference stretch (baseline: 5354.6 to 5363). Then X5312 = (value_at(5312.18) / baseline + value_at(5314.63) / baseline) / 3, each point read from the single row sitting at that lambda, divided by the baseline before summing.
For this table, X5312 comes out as 0.59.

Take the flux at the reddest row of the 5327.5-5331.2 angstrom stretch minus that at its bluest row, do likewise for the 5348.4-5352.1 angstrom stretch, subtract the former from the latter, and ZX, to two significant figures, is 0.10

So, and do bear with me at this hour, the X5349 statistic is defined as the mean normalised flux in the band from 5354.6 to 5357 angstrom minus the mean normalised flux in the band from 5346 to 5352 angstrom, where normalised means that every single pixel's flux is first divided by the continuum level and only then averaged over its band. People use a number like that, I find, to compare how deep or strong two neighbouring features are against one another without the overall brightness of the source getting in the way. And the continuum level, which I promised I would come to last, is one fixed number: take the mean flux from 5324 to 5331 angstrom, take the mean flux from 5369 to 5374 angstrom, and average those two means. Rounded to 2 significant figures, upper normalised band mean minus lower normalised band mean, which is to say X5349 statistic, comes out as 0.11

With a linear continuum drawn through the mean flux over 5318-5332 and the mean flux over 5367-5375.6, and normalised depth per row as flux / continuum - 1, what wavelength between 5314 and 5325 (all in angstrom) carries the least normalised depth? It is 5324.43 angstrom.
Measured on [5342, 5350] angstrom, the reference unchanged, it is 5349.01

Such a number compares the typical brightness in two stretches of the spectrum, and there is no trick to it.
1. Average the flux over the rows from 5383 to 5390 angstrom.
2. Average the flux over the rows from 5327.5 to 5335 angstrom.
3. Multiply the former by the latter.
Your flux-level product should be 21.0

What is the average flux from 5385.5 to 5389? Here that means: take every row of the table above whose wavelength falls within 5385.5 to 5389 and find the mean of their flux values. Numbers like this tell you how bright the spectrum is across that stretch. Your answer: 4.93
